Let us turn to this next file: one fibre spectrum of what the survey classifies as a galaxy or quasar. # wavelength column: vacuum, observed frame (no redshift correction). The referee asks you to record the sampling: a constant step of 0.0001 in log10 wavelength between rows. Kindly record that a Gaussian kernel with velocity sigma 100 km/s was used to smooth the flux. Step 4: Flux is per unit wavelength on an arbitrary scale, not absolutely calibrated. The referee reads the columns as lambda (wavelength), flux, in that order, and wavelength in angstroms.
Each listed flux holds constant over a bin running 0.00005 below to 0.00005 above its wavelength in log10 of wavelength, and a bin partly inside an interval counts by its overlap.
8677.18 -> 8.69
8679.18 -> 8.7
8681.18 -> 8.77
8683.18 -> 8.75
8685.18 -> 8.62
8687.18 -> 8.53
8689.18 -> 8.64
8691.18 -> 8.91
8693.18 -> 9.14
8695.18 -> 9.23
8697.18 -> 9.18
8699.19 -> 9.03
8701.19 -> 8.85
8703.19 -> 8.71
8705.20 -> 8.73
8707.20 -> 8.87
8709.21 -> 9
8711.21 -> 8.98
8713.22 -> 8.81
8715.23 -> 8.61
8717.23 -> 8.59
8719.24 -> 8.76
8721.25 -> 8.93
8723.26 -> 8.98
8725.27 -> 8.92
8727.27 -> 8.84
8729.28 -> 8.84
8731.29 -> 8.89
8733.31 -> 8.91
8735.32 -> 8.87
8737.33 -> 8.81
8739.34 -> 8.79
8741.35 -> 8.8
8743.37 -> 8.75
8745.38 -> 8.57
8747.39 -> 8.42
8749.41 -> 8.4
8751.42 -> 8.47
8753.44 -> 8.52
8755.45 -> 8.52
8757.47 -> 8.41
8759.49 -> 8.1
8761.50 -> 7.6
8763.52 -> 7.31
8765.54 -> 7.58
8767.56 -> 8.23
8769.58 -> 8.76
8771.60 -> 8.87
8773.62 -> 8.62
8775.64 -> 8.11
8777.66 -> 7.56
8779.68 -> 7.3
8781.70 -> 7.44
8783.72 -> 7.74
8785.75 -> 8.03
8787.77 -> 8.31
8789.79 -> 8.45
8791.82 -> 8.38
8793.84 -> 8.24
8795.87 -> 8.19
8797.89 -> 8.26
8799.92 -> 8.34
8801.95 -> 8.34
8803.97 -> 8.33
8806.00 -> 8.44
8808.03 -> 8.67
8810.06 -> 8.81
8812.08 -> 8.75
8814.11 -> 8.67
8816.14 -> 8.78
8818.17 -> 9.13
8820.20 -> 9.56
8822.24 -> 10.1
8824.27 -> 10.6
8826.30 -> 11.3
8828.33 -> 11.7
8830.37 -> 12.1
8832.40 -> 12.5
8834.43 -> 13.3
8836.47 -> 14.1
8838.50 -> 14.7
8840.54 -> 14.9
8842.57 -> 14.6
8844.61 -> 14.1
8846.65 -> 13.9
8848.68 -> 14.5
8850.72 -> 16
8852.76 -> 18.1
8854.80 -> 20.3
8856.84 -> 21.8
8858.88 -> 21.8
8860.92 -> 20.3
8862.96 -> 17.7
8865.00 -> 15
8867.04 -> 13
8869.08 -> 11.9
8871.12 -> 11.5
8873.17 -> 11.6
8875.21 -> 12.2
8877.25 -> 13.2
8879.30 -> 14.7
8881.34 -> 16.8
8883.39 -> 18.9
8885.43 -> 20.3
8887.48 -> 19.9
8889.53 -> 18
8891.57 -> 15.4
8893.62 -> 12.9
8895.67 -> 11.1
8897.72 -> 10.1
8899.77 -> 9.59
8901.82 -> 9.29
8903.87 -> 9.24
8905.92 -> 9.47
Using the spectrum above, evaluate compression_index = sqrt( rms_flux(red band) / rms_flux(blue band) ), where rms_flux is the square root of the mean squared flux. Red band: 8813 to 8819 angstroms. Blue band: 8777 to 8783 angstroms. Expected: 1.1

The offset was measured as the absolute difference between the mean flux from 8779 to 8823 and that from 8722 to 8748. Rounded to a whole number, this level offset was 0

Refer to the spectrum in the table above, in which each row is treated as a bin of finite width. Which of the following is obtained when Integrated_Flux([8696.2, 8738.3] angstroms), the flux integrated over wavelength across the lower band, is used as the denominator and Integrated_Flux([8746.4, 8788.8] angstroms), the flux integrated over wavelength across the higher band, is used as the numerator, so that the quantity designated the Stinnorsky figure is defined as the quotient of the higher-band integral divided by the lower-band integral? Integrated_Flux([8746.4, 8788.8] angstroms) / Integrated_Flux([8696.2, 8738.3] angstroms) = 0.92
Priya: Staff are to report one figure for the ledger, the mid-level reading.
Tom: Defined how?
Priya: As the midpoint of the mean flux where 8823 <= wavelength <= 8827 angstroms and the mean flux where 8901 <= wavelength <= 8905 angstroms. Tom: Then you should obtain 10.1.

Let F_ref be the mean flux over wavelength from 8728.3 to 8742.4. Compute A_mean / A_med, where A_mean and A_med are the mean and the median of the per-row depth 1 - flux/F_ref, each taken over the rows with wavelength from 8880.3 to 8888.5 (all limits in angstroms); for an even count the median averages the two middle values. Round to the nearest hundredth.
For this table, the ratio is 0.96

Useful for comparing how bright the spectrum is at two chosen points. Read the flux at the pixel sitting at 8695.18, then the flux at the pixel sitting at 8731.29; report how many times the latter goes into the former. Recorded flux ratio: 1.0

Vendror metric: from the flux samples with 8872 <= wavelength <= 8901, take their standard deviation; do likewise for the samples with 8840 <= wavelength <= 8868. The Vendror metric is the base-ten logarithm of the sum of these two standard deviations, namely 0.8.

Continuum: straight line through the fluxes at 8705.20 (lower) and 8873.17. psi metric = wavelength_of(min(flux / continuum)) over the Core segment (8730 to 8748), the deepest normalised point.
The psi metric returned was 8747.39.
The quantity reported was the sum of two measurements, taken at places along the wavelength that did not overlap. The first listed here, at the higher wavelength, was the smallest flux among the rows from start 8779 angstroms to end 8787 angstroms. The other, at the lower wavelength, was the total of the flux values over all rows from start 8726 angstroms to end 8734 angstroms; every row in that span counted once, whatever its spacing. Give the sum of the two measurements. 42.8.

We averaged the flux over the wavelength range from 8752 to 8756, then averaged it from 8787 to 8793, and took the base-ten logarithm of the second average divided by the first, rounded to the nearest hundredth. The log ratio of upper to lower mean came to -0.01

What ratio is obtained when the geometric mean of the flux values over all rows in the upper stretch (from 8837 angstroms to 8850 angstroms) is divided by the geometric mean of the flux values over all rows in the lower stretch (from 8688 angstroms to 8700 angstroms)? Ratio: 1.6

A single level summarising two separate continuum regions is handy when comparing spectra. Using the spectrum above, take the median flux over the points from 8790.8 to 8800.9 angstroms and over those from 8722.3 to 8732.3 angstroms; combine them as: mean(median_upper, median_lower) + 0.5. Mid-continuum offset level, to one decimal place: 9.1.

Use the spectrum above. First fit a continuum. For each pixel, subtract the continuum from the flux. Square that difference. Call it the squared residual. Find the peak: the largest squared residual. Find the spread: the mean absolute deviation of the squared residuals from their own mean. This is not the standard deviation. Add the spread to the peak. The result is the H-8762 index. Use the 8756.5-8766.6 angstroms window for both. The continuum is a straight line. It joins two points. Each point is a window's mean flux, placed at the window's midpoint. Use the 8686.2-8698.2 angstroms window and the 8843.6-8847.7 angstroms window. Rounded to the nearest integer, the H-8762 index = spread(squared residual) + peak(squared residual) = 19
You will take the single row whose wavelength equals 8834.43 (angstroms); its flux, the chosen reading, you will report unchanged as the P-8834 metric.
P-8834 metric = 13.3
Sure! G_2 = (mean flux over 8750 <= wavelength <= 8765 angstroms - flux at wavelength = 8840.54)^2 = 46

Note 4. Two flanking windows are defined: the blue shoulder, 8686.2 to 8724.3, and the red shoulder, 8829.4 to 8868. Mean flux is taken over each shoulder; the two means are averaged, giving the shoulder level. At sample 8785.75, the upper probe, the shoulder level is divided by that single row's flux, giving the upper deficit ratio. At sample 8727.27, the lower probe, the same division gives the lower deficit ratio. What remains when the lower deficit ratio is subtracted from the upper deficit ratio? 0.14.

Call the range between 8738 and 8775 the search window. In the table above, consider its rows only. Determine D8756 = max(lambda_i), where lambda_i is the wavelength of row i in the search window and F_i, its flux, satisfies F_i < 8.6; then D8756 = 8767.56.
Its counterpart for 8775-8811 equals 8806.00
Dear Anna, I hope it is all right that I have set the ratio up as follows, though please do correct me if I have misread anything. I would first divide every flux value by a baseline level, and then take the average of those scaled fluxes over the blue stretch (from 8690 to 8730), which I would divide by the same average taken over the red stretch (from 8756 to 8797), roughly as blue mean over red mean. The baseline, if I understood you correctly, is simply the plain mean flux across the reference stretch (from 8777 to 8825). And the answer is 1.10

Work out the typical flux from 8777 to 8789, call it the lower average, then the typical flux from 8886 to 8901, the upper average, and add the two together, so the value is 22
